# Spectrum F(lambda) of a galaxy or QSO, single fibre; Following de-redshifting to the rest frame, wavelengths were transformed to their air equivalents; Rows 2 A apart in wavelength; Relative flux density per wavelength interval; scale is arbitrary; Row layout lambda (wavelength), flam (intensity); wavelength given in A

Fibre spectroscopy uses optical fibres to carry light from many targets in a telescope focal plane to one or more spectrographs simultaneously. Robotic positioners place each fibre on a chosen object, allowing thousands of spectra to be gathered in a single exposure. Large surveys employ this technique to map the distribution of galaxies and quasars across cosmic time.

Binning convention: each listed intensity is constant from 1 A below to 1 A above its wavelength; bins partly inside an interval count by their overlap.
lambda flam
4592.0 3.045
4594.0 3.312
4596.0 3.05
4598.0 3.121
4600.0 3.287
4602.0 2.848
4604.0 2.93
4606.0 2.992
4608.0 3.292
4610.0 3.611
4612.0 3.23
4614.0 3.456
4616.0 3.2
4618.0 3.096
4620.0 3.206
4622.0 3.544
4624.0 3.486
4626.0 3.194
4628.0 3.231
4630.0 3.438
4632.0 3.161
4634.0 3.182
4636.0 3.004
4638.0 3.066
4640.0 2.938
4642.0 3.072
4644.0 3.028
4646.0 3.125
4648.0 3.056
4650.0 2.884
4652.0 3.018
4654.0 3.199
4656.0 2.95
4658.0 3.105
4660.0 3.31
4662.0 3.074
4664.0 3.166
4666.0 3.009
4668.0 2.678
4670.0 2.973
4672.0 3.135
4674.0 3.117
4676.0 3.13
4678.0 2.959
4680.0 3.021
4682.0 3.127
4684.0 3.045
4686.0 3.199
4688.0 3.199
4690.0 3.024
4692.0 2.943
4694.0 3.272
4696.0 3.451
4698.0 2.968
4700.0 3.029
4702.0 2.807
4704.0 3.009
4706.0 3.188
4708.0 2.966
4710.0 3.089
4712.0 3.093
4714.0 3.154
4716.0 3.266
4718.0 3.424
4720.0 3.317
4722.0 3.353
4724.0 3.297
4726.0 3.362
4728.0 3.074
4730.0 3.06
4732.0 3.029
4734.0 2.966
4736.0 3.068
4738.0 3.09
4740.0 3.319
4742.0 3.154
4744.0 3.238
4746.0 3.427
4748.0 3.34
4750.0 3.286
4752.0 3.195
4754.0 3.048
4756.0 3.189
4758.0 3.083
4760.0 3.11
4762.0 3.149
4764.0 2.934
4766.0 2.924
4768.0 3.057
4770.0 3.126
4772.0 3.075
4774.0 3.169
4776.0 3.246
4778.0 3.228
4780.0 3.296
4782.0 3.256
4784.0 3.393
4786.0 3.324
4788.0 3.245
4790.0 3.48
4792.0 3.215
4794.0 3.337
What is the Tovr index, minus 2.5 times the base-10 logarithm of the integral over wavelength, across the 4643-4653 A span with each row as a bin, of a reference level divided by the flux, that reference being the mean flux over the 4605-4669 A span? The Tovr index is -2.548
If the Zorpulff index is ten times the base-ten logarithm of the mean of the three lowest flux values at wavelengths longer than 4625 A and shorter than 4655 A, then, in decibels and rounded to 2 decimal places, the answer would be 4.69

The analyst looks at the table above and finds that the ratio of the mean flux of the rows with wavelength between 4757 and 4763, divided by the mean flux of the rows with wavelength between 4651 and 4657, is 1.02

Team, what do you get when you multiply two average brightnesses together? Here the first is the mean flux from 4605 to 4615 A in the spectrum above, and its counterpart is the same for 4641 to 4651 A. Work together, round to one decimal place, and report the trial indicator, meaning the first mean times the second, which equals 10.1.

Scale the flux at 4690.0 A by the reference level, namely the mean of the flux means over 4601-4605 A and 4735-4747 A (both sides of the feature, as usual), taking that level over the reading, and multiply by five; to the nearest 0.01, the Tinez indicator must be 5.05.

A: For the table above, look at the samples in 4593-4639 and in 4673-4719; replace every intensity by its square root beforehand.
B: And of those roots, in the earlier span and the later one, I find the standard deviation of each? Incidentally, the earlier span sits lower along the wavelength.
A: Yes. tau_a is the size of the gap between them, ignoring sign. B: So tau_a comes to 0.012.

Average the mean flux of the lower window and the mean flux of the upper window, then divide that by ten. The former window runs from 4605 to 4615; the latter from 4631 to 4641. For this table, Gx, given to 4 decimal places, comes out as 0.3193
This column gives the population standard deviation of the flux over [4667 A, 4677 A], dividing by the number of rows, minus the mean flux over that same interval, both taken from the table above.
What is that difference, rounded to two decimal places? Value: -2.83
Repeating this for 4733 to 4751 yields -3.07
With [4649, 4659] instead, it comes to -2.92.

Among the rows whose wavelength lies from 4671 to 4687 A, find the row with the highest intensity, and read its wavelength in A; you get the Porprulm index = 4686.0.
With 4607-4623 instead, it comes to 4610.0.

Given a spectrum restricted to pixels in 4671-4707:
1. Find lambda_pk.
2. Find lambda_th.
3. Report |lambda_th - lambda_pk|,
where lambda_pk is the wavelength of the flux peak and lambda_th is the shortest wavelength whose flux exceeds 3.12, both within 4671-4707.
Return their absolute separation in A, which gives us 24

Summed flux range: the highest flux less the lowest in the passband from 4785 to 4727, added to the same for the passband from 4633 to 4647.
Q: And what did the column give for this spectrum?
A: 0.75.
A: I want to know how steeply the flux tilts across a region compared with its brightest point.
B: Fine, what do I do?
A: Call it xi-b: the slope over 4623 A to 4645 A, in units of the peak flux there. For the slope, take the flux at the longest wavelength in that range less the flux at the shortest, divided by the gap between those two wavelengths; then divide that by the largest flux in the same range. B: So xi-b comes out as -0.0066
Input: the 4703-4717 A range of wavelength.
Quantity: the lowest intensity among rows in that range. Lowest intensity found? 2.966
